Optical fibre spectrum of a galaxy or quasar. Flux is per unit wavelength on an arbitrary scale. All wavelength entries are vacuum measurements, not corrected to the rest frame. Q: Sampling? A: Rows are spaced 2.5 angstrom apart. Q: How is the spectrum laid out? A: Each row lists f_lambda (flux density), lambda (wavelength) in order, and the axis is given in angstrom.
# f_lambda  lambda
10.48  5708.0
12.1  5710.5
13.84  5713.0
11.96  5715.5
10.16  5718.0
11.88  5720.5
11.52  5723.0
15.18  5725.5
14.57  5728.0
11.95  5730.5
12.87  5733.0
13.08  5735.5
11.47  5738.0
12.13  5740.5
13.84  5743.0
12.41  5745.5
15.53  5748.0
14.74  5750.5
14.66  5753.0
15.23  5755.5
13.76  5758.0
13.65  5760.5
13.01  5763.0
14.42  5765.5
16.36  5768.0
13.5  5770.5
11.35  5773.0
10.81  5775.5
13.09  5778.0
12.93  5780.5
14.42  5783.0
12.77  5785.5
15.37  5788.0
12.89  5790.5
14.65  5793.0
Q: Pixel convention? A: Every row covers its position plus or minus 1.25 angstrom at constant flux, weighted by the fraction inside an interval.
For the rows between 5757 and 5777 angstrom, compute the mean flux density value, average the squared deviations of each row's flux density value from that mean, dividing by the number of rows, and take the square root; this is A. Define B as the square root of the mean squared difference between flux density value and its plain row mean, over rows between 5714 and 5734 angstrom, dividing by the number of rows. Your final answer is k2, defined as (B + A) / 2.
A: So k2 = 1.58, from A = 1.62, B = 1.54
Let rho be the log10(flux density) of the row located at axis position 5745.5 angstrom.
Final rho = 1.09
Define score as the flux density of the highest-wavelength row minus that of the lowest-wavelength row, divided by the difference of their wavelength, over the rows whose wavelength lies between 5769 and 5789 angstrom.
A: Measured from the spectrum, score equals 0.11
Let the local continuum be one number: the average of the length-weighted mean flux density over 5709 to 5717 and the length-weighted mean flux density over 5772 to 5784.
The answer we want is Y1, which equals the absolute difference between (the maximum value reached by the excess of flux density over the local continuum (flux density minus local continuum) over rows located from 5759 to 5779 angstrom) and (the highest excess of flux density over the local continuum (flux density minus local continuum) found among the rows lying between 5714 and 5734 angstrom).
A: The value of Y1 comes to 1.18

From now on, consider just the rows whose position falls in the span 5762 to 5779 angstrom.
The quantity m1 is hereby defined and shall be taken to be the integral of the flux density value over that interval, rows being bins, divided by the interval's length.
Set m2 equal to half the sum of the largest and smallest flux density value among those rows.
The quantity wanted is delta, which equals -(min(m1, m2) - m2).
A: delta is 0.36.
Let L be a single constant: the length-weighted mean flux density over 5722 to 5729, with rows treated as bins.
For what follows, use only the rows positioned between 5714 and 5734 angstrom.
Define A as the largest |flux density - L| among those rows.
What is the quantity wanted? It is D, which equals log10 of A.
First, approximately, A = 3.6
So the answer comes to 0.56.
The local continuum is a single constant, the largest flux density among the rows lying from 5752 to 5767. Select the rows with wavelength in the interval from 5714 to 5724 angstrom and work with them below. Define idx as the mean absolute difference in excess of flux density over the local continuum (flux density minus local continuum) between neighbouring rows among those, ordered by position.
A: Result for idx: 1.29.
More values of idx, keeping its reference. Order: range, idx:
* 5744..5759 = 1.21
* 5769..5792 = 1.67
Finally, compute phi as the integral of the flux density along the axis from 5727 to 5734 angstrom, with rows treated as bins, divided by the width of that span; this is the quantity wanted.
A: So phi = 13.1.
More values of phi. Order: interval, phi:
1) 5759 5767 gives 13.8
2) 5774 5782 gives 12.3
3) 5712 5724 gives 11.8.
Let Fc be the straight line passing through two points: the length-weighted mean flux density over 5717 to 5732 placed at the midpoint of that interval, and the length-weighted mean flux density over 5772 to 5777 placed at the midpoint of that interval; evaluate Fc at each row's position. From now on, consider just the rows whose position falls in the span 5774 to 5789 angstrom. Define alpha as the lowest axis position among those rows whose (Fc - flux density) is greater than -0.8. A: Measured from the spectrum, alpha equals 5775.5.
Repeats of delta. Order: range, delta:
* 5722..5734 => 0.09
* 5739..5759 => 0.00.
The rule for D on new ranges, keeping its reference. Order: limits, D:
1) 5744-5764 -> 0.24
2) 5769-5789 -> 0.48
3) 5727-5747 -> 0.37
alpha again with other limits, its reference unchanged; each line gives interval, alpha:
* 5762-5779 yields 5773.0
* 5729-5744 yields 5730.5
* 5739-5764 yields 5740.5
